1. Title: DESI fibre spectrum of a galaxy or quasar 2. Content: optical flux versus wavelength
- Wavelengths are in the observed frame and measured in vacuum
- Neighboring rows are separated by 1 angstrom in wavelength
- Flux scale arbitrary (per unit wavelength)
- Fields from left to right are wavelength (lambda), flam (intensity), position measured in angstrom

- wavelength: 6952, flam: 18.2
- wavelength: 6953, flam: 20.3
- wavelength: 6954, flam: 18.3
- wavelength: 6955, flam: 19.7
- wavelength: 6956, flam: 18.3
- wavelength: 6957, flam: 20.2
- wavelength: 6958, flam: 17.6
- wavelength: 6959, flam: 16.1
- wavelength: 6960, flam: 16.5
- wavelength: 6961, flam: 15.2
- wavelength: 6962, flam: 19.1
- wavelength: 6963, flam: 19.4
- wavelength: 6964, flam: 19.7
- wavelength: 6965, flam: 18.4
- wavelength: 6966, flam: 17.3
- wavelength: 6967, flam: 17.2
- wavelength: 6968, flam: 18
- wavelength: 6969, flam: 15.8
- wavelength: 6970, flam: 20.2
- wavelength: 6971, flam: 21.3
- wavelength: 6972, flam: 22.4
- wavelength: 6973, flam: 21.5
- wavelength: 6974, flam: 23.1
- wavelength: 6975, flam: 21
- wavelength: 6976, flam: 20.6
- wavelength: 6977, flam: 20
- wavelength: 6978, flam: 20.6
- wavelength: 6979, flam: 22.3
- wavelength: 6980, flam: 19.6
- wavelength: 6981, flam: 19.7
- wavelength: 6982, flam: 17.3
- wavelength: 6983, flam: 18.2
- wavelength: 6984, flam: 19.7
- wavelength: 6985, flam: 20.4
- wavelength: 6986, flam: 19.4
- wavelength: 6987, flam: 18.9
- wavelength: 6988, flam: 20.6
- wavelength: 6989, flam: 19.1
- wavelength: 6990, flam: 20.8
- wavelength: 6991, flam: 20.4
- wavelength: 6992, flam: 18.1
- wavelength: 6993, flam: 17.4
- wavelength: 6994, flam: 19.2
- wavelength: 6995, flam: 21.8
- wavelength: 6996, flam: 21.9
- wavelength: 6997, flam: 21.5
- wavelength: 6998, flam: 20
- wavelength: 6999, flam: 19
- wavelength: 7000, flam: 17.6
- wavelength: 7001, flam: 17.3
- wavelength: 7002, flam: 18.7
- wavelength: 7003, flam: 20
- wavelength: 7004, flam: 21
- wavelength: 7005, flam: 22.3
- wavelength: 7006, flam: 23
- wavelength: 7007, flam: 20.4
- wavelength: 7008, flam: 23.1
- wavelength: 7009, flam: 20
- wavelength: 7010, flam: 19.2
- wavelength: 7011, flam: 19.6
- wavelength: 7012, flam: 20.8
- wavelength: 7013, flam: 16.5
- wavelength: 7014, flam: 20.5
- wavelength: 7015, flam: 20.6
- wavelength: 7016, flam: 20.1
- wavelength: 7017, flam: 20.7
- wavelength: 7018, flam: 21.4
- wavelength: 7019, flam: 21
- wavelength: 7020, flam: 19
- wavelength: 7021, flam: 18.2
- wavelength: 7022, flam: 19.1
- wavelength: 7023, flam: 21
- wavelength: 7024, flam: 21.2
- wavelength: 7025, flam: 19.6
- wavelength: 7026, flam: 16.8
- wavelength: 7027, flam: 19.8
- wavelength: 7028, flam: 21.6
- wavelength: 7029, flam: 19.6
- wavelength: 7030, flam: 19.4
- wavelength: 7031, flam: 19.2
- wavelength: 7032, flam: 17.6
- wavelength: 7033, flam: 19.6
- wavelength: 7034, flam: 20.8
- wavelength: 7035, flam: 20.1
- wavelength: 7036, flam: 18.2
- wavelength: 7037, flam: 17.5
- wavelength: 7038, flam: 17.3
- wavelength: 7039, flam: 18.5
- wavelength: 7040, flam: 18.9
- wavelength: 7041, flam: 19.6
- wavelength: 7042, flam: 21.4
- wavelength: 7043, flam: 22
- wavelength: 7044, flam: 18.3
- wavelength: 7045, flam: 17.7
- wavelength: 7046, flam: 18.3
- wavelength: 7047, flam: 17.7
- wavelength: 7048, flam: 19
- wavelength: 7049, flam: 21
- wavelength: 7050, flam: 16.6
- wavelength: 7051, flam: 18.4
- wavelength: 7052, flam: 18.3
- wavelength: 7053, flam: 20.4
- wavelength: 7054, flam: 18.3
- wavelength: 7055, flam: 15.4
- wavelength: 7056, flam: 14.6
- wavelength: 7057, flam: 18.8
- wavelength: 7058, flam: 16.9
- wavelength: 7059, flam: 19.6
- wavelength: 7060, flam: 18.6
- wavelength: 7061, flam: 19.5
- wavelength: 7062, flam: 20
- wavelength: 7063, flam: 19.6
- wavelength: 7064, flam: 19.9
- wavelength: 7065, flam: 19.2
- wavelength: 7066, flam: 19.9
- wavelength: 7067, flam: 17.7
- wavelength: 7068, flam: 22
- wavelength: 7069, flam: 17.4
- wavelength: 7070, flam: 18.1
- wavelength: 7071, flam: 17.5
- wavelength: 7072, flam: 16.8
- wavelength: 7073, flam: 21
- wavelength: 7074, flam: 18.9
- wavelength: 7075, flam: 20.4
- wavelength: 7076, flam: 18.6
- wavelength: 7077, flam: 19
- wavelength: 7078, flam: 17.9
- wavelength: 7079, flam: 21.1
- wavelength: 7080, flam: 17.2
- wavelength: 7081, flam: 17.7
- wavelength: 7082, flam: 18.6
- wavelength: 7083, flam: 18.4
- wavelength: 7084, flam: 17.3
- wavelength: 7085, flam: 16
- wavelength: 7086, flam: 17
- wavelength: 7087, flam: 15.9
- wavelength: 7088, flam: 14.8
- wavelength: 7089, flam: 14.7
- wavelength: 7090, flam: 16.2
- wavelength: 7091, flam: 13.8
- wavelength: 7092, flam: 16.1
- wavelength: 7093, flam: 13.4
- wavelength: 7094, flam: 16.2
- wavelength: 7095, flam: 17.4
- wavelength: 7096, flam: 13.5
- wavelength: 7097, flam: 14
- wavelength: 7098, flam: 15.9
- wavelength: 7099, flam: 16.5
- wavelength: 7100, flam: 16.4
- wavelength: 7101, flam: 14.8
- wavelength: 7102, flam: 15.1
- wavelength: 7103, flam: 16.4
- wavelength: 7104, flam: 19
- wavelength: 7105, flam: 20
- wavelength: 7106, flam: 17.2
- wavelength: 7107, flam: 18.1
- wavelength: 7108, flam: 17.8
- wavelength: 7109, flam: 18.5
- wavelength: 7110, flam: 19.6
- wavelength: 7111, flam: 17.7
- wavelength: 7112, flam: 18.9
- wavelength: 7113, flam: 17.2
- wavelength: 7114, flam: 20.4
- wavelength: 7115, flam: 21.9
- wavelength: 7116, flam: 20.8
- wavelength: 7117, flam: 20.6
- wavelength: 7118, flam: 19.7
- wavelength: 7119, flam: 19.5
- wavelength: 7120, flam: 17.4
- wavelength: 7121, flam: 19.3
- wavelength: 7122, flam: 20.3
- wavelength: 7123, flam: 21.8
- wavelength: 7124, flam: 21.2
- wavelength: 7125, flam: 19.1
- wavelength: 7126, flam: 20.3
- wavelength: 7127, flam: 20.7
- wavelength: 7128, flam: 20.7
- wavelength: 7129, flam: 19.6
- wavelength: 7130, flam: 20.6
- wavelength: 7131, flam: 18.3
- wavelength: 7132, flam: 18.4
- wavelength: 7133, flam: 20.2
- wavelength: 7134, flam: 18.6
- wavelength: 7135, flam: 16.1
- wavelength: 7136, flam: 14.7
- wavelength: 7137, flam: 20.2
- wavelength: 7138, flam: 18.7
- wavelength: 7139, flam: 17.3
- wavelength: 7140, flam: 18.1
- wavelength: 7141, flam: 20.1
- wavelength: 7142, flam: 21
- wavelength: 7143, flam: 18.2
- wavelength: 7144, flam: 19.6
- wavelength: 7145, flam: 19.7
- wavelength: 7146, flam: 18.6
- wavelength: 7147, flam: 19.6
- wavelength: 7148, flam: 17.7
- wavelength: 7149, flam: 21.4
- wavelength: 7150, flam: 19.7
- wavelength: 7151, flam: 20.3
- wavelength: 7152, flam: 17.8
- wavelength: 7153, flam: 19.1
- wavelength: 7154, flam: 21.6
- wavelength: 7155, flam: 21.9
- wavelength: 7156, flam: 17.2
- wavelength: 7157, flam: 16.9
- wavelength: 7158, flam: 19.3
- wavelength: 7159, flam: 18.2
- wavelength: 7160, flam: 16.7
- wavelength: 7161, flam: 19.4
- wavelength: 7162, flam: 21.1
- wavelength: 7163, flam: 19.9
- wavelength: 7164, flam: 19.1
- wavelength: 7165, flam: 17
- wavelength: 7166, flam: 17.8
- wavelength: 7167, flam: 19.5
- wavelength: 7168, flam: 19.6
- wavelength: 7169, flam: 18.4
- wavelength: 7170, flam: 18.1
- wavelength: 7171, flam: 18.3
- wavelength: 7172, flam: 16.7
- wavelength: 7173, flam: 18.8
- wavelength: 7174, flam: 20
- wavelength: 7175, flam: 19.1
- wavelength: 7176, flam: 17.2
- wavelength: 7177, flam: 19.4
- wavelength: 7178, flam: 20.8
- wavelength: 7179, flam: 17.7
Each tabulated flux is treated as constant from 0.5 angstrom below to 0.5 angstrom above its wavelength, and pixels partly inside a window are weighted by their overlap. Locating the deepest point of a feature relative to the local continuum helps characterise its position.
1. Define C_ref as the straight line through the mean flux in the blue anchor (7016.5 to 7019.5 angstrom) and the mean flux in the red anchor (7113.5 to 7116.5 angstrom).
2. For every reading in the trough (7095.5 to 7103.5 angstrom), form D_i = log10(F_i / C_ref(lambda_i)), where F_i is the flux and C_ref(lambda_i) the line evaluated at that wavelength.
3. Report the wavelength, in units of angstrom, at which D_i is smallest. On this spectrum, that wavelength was 7096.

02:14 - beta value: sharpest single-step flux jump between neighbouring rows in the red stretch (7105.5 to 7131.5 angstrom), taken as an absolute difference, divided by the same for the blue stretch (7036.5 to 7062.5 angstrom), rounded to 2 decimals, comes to 0.73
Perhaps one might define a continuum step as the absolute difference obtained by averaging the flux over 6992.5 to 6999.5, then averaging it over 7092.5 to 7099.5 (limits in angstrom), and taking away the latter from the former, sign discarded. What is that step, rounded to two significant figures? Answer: 4.8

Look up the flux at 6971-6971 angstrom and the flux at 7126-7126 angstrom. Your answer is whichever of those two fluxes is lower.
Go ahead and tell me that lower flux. 20.3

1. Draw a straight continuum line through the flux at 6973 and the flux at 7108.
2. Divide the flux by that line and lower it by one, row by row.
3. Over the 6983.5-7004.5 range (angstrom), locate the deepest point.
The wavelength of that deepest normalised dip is 6993 angstrom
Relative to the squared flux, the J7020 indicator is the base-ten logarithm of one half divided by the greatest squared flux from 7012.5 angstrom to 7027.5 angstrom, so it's -2.96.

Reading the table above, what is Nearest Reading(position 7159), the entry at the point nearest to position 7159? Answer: 18.2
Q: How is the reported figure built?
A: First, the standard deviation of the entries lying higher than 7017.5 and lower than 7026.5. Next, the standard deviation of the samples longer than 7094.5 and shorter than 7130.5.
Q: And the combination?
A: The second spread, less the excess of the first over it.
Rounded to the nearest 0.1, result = 2.8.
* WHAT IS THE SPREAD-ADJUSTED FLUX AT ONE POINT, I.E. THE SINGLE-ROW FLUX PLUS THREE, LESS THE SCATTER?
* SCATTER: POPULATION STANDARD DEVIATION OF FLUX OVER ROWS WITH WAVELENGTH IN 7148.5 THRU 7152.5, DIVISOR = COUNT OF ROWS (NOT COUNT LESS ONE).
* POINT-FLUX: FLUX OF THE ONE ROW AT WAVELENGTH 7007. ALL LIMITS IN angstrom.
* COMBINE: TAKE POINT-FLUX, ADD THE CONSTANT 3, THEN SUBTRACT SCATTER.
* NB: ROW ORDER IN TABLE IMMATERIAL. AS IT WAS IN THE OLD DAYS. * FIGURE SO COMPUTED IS 22.1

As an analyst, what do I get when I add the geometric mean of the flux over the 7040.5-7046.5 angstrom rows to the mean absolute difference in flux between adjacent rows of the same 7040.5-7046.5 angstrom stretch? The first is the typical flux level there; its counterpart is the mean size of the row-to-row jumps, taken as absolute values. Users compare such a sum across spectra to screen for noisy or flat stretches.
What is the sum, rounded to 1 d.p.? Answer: 20.9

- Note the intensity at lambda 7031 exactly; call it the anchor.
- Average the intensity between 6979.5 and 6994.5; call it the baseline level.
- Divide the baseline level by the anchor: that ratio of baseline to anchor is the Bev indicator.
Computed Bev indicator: 1.00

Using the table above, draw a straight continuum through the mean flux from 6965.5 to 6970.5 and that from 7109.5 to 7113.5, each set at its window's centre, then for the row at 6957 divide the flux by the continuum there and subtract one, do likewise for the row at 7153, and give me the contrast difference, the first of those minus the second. 0.114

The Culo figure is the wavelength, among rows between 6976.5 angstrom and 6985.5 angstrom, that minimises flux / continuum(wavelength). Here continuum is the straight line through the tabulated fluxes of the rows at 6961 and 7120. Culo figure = 6982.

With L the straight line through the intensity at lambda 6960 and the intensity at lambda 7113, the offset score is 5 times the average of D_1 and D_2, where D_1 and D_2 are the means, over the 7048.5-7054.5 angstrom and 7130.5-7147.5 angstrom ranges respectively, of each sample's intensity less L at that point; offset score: 8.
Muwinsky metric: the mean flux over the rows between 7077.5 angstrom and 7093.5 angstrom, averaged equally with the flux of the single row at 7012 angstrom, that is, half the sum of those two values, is 18.7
